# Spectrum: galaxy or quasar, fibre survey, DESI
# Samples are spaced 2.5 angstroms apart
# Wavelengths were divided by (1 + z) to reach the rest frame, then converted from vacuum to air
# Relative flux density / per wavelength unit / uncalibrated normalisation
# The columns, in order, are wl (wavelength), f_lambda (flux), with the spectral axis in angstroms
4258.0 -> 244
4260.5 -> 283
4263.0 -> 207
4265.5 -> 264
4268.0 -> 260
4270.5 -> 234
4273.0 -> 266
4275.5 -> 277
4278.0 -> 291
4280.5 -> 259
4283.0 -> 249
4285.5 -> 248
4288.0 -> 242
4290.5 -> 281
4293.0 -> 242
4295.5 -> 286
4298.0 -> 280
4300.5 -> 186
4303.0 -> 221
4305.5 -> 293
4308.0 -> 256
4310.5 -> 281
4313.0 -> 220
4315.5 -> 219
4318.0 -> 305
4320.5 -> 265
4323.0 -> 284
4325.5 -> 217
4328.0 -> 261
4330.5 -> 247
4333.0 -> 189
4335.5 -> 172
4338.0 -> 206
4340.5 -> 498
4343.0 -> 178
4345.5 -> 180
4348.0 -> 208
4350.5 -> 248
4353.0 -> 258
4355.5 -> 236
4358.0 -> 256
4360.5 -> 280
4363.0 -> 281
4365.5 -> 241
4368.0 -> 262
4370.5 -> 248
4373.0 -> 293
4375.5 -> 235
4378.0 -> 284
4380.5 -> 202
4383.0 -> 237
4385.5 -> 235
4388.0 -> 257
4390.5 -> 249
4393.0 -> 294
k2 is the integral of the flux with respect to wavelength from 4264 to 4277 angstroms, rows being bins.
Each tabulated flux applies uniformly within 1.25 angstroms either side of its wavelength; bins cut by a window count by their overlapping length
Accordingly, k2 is 3377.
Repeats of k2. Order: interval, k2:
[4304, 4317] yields 3304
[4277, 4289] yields 3089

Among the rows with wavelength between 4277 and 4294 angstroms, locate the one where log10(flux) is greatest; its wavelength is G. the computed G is 4278.0 angstroms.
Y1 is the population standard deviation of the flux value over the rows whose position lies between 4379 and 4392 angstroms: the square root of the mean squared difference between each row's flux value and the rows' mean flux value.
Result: 19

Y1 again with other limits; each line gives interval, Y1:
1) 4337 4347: 135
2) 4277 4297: 19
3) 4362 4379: 21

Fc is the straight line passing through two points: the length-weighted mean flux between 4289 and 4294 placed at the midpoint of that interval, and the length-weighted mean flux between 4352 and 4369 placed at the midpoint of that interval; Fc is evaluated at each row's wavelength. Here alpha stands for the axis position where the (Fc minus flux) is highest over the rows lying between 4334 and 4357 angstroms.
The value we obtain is 4335.5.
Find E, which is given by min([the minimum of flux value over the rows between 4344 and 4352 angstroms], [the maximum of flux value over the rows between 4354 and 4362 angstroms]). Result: 180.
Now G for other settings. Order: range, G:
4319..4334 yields 4323.0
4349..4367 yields 4363.0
